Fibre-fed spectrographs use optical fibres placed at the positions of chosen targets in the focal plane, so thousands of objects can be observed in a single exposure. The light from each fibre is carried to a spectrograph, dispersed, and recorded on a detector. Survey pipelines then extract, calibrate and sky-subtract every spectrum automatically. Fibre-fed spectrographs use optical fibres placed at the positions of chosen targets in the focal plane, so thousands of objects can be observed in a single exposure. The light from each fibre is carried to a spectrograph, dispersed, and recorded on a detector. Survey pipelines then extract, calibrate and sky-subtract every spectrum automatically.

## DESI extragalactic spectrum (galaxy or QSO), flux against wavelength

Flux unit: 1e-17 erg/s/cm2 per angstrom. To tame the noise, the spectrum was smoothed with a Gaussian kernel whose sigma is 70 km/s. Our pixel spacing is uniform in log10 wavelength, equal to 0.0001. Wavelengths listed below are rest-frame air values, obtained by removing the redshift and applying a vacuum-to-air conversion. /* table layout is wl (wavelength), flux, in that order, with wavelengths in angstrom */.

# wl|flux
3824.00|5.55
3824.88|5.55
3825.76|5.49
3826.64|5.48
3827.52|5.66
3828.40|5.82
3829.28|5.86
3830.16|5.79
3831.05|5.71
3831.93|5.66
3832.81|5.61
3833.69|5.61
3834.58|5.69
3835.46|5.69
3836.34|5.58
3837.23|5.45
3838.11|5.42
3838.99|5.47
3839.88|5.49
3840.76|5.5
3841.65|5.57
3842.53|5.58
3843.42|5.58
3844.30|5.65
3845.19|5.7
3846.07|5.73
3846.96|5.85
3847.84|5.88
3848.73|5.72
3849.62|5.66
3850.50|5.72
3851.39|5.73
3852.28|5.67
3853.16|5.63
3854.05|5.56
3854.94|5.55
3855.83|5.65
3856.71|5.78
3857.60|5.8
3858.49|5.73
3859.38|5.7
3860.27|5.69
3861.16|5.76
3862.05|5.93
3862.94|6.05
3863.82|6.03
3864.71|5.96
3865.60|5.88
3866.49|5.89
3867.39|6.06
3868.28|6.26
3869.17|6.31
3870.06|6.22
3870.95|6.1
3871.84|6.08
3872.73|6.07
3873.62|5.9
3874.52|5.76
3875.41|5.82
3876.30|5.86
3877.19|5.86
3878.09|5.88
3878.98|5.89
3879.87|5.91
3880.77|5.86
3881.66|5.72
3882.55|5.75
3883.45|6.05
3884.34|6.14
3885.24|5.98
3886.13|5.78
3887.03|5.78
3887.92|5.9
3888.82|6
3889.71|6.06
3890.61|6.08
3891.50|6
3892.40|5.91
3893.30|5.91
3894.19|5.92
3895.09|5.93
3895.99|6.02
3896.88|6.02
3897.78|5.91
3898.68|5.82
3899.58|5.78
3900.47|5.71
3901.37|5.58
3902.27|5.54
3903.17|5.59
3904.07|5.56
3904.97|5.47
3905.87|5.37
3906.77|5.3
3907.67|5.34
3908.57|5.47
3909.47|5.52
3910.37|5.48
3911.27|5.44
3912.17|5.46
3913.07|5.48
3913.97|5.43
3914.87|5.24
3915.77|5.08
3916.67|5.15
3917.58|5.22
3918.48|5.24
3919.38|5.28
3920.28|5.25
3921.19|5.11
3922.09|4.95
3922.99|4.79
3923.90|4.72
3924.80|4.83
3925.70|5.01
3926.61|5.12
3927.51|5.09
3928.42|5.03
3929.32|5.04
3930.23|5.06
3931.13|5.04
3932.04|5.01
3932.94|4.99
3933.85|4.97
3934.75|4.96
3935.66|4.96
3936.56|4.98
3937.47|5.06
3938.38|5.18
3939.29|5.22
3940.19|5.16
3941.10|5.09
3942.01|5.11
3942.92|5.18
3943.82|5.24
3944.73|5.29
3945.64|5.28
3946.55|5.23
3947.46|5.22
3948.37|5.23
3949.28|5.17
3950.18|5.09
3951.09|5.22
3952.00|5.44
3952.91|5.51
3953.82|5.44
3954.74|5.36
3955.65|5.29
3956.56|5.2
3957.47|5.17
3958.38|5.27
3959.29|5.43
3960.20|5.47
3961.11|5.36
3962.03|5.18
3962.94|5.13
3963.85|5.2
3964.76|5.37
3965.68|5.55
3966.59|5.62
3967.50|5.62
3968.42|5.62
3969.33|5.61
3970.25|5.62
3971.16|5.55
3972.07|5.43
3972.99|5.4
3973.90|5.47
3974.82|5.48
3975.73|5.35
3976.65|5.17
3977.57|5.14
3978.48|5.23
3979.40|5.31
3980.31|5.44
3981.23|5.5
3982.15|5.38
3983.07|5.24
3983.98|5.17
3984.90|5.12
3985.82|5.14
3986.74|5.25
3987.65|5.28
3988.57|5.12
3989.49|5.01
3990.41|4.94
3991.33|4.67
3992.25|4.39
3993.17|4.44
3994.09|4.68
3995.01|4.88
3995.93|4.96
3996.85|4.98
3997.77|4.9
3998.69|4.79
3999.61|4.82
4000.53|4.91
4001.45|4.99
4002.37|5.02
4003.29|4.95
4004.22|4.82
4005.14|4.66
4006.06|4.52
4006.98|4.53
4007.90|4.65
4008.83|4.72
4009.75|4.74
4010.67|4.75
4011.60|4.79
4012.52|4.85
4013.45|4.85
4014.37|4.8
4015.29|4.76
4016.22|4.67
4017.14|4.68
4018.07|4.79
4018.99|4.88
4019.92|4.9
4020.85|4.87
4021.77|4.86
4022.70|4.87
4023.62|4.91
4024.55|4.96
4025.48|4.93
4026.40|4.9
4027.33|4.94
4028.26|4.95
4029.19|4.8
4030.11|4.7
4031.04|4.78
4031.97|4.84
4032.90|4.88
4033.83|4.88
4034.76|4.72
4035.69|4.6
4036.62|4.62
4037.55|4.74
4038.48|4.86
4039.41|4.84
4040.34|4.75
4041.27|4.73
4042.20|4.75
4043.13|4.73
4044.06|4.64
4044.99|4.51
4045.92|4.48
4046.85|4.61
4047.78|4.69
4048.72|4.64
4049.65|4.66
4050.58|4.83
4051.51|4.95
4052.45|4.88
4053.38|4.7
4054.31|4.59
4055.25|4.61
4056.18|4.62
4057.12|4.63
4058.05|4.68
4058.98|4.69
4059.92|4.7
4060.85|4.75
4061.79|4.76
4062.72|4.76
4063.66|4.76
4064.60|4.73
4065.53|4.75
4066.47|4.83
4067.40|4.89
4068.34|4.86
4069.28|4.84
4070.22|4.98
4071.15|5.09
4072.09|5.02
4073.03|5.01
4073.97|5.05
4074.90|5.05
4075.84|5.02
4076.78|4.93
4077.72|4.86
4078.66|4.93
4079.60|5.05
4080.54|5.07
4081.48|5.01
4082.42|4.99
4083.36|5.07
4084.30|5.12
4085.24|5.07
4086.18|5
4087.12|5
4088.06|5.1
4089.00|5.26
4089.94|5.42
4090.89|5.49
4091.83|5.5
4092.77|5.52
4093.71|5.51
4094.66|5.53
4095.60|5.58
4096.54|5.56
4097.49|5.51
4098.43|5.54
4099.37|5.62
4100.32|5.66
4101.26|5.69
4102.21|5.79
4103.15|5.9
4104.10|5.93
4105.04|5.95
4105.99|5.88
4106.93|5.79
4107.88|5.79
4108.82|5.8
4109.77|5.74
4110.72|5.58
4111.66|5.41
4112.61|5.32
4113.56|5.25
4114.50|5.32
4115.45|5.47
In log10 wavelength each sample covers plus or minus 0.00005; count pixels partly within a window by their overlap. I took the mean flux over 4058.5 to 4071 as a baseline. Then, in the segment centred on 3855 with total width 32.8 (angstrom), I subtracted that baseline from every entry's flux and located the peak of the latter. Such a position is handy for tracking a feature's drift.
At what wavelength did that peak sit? 3869.17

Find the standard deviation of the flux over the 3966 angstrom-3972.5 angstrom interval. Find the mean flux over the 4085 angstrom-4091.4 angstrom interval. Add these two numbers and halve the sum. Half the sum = 2.63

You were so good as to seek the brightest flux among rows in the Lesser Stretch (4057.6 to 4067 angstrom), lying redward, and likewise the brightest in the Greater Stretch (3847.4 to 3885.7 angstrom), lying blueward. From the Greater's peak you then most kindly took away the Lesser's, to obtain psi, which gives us 1.48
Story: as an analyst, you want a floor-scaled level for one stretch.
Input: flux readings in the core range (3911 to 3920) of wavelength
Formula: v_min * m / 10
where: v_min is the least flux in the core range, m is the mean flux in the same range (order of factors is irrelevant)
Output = 2.69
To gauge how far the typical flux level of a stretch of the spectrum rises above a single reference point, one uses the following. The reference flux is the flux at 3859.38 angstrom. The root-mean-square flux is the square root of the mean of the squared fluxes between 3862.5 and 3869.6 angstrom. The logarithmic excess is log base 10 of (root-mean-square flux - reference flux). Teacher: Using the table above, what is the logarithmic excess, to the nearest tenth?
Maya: -0.4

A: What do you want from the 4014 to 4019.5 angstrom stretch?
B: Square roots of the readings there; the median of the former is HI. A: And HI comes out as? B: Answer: 2.19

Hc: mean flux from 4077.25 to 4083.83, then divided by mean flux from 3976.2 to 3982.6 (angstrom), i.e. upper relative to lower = 0.94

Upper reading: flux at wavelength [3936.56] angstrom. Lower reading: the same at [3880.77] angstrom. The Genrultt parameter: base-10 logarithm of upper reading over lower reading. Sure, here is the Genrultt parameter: -0.071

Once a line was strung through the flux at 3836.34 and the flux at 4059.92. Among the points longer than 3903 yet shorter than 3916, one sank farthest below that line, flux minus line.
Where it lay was 3915.77 angstrom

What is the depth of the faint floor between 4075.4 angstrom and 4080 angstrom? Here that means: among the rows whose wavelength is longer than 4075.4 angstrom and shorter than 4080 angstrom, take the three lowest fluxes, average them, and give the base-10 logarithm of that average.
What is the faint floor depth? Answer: 0.69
